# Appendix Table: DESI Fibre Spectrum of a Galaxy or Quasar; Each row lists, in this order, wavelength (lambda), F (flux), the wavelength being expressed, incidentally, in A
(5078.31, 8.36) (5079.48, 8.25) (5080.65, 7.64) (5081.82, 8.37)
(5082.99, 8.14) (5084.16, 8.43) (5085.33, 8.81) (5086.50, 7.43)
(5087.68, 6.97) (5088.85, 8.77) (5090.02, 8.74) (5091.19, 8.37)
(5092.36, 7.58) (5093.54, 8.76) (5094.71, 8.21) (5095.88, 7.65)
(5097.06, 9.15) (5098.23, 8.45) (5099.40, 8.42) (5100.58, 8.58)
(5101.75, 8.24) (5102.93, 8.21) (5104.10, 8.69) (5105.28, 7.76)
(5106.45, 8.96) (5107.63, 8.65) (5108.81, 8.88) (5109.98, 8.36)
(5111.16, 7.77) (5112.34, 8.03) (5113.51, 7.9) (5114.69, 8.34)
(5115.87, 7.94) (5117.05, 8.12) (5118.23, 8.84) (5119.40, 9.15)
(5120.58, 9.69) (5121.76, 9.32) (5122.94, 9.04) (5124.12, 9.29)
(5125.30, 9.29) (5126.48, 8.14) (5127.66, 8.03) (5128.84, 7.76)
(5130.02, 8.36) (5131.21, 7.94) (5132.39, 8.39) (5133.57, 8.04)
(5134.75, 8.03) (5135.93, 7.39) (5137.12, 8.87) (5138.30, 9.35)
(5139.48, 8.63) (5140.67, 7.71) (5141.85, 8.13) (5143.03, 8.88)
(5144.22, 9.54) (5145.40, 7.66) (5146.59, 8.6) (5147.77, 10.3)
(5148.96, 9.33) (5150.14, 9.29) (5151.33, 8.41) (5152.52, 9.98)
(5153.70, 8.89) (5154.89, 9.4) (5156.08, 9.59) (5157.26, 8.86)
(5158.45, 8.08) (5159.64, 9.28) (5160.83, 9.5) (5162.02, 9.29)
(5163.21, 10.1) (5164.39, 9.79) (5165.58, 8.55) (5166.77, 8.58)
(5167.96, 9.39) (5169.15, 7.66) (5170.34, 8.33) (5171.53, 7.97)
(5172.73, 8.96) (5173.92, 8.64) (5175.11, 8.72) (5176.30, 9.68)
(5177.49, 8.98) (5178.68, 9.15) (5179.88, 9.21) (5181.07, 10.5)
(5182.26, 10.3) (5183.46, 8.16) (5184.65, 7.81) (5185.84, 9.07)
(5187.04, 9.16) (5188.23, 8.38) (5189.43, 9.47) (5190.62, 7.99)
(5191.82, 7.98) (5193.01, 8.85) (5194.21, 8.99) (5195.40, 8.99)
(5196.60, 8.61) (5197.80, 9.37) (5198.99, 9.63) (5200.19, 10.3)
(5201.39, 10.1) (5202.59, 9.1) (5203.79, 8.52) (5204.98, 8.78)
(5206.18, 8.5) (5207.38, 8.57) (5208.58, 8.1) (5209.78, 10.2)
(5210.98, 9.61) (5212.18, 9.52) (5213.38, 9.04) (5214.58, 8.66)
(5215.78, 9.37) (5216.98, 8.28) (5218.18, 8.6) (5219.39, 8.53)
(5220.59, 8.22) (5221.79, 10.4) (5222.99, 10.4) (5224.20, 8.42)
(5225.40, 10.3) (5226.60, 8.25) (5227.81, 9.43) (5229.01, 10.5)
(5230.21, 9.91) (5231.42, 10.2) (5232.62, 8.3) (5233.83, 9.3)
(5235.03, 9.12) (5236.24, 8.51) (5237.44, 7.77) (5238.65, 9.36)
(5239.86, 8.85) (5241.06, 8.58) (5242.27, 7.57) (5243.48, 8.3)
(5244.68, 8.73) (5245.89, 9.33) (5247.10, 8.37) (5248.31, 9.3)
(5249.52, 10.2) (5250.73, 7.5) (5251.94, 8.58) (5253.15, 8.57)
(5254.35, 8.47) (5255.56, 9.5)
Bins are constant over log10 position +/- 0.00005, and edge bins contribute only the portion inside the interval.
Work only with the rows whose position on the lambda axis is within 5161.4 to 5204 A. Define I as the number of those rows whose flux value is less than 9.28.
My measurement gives 24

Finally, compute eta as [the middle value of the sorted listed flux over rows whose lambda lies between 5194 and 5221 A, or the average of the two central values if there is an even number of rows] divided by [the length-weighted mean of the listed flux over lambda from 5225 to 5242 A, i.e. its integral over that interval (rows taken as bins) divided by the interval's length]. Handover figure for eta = 0.99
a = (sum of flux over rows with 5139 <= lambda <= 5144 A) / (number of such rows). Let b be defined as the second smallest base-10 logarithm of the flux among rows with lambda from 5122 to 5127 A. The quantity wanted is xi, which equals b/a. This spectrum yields 0.115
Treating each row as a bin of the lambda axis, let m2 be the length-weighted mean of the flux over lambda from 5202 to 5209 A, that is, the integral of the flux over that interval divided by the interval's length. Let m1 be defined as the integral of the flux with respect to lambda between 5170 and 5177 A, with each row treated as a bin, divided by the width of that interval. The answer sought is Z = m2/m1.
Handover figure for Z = 0.99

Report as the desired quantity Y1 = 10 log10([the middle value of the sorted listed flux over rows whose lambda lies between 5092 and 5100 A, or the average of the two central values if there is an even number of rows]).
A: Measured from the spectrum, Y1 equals 9.3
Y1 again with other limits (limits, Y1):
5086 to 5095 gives 9.2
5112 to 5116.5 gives 9.0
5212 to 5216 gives 9.6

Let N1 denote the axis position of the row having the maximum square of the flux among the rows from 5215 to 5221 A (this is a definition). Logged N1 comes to 5215.78 A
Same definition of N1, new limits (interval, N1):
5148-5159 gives 5152.52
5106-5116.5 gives 5106.45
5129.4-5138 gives 5137.12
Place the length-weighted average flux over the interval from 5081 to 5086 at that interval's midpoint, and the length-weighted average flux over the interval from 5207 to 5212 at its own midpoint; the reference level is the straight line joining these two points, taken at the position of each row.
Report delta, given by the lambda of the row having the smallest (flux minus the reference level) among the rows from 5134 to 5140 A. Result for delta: 5135.93 A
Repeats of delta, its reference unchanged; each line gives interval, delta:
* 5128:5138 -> 5135.93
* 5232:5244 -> 5242.27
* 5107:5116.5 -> 5111.16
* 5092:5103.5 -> 5092.36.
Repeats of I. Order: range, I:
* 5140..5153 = 6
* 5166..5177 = 7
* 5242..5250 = 4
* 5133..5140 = 5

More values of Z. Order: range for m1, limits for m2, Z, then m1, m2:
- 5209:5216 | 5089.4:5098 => 0.89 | 9.4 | 8.36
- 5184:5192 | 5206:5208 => 0.99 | 8.6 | 8.53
